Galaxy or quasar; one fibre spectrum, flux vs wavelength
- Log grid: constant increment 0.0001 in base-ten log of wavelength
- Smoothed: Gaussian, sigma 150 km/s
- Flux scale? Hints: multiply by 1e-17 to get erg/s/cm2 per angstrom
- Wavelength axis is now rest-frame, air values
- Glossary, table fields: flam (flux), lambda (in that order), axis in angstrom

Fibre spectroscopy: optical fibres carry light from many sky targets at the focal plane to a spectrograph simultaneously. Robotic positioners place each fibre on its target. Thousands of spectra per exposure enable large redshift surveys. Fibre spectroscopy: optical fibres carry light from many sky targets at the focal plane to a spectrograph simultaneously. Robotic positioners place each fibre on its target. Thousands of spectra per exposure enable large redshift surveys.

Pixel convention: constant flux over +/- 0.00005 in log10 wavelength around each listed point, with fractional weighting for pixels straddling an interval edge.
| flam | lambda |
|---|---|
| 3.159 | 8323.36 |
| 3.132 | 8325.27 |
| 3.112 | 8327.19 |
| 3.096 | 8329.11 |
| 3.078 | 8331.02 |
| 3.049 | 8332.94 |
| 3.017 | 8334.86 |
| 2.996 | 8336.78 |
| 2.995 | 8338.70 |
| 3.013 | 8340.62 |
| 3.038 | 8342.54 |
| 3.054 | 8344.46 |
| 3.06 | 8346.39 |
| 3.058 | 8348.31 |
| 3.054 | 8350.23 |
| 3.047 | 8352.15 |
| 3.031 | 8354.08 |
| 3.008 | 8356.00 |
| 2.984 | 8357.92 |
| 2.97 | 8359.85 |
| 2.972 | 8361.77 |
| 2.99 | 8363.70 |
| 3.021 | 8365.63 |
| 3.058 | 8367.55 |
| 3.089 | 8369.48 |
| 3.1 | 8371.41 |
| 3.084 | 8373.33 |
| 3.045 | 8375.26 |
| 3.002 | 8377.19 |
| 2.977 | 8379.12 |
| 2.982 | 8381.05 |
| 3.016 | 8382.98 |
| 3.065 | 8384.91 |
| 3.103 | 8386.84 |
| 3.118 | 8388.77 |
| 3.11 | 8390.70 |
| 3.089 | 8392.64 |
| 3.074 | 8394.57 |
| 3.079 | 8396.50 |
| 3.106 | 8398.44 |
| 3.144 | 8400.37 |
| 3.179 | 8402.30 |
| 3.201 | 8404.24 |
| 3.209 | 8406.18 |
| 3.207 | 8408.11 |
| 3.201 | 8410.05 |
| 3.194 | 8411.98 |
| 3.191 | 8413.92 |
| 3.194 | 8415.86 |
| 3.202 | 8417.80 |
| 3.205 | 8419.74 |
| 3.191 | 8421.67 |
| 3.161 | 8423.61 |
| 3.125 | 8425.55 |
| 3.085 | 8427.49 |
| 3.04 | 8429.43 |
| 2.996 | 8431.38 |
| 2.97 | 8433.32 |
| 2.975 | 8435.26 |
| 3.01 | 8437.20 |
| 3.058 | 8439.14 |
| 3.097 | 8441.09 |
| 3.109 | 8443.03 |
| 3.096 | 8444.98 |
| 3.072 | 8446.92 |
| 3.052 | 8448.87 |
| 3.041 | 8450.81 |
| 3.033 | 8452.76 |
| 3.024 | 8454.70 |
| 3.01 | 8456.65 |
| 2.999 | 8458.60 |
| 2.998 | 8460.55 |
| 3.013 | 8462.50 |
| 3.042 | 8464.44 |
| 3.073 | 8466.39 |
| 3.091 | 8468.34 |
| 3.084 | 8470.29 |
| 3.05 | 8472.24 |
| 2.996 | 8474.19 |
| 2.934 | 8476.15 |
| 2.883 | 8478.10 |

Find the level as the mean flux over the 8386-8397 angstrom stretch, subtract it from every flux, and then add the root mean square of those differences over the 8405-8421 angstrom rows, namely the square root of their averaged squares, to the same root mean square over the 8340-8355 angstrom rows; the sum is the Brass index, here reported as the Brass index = 0.158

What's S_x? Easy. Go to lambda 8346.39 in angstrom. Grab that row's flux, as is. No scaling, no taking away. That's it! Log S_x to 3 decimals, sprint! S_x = 3.060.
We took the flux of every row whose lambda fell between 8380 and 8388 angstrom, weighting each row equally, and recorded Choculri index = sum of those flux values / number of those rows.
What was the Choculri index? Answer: 3.04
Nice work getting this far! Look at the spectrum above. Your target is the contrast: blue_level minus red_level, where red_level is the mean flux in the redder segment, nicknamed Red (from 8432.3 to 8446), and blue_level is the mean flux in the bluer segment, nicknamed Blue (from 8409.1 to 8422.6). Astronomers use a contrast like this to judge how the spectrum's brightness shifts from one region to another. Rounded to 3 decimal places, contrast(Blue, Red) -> 0.152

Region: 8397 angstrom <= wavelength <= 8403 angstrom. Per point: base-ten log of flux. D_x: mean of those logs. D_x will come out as 0.497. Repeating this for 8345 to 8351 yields 0.485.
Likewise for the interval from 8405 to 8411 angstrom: 0.506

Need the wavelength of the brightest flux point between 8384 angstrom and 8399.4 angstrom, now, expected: 8388.77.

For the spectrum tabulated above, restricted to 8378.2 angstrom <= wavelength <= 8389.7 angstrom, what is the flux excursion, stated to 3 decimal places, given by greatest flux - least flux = 0.141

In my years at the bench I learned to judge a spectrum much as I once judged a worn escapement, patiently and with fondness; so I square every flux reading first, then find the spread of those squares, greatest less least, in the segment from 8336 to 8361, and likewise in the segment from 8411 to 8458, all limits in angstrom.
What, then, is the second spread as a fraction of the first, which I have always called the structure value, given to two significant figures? 2.7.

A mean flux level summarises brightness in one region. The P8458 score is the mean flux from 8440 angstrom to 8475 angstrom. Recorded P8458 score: 3.05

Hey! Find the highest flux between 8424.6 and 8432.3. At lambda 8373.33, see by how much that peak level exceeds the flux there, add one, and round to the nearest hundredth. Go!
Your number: 1.04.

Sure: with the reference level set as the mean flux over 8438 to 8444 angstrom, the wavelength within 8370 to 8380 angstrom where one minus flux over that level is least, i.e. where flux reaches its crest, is 8371.41 angstrom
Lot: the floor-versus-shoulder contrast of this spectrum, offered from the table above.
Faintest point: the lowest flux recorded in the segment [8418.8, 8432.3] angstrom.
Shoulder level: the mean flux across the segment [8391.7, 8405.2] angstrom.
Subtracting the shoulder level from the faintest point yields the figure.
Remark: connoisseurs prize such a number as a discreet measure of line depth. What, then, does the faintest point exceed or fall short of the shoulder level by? -0.13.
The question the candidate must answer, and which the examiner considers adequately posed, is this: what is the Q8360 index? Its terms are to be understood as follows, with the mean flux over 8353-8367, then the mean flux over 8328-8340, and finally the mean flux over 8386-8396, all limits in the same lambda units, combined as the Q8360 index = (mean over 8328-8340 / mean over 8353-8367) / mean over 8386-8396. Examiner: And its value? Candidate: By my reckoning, 0.327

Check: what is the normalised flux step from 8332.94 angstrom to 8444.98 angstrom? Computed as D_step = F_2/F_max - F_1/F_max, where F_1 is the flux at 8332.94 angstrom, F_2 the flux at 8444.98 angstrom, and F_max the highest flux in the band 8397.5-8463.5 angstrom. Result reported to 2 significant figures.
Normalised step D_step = 0.015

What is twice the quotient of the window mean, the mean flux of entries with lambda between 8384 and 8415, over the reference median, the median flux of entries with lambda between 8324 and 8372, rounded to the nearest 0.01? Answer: 2.06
